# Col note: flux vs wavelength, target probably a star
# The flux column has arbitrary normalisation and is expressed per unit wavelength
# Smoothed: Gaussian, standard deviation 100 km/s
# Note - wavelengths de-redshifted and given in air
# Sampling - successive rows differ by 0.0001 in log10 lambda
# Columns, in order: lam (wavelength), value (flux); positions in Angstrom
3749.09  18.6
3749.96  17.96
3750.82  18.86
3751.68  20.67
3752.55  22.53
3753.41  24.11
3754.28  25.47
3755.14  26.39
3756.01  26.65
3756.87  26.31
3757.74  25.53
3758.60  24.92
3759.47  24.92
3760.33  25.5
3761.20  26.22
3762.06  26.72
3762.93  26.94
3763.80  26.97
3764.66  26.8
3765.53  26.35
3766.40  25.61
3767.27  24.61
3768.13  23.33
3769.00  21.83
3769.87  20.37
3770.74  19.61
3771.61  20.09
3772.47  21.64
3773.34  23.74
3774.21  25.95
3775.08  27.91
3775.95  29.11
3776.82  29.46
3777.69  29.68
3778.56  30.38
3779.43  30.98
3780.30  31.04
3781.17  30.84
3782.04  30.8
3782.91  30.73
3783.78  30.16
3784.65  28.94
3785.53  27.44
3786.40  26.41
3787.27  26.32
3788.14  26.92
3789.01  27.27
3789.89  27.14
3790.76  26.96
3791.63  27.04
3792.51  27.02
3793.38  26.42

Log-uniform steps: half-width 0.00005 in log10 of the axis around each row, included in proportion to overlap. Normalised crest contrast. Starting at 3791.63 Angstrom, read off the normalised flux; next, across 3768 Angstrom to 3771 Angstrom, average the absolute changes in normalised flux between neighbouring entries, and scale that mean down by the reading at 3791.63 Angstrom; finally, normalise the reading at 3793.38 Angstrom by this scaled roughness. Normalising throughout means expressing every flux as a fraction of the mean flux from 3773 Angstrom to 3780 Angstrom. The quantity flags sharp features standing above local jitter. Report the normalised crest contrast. 20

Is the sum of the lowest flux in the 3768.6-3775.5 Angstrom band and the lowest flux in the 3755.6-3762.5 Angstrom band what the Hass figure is 44.5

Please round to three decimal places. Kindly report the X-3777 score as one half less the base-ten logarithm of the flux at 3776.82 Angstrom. -0.969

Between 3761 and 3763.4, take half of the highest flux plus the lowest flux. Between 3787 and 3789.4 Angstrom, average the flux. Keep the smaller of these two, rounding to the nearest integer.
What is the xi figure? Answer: 27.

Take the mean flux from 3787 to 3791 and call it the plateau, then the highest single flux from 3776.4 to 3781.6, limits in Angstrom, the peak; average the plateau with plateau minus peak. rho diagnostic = 11.4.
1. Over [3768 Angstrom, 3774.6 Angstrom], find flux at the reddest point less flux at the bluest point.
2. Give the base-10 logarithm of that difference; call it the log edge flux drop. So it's 0.42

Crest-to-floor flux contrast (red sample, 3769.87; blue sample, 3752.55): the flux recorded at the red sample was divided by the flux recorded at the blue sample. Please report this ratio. 0.90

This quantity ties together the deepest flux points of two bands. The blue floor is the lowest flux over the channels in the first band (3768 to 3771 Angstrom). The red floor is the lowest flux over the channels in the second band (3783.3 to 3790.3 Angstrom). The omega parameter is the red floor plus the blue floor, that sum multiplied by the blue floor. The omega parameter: 901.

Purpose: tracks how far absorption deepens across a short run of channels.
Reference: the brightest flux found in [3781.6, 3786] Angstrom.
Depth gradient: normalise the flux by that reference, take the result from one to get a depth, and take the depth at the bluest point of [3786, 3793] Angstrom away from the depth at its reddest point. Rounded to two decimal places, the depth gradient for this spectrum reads -0.02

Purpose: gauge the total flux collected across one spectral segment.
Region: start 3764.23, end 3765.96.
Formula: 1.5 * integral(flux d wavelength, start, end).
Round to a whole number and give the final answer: 69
